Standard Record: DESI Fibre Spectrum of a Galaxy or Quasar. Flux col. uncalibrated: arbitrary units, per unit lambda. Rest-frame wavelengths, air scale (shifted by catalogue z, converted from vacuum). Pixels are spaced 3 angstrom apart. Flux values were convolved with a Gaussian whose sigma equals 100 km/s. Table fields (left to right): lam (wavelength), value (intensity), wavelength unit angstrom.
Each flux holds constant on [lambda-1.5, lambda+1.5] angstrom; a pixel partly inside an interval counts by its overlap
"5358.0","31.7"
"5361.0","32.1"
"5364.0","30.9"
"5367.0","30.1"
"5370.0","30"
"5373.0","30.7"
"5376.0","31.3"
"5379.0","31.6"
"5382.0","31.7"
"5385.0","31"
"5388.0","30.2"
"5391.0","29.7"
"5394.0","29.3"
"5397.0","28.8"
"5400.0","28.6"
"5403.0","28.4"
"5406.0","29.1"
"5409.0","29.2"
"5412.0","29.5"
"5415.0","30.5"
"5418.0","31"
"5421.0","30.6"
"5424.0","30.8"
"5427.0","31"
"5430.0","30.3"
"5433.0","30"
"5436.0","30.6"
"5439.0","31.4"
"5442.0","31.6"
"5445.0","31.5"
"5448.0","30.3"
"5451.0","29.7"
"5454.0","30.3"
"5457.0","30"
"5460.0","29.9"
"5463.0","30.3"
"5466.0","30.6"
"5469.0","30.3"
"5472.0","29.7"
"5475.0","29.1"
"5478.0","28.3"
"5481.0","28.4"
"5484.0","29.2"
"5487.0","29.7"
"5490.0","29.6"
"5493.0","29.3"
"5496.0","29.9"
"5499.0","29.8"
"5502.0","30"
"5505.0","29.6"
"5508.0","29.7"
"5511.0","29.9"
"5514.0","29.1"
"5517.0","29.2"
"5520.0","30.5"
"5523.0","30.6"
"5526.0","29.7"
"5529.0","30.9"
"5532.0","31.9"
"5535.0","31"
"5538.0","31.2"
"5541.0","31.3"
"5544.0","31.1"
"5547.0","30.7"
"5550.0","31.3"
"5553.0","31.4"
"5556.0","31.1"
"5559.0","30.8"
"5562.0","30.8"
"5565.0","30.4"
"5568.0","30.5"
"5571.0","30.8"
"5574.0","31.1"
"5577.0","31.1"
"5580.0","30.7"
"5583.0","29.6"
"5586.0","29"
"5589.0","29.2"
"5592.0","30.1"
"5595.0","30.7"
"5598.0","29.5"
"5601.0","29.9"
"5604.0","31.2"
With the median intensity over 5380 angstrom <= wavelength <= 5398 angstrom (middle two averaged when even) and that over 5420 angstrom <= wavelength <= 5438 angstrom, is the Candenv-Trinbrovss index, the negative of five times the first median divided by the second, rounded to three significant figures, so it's -4.89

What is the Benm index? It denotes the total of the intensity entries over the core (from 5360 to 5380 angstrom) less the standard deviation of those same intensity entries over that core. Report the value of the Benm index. 216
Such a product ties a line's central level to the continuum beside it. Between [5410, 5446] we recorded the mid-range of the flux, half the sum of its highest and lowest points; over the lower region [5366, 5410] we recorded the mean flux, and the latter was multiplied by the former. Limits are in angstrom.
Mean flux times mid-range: 916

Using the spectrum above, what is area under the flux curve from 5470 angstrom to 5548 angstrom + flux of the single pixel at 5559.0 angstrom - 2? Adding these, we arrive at 2367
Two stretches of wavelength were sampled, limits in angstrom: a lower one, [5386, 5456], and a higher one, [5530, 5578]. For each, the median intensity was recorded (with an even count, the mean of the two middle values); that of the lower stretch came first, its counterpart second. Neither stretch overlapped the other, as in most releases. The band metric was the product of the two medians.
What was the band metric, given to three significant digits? 942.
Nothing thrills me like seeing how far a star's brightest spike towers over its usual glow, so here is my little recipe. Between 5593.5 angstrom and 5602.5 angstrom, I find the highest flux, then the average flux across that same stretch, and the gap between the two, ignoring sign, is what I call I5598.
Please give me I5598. 0.67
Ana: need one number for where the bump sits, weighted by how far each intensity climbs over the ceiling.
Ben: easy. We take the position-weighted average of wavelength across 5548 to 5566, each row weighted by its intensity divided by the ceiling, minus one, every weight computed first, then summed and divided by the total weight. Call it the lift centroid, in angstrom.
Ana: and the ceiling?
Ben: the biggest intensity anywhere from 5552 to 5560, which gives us 5561.3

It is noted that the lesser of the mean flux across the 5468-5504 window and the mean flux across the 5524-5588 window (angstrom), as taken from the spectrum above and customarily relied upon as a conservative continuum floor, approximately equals 29.4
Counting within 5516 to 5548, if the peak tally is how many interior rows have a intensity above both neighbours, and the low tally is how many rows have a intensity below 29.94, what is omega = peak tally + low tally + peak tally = 8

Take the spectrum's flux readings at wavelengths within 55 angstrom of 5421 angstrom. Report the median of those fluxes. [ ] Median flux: 30.3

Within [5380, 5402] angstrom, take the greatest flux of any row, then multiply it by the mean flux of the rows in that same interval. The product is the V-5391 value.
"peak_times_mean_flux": 948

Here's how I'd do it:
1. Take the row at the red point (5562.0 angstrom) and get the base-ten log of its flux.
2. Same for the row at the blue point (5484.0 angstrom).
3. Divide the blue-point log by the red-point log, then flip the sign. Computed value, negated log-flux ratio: -0.984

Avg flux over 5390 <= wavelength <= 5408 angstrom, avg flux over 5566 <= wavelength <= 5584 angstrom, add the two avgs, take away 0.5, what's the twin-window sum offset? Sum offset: 59.1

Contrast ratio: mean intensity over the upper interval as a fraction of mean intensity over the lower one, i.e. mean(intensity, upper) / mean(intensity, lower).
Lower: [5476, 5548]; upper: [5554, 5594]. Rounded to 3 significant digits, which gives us 1.01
